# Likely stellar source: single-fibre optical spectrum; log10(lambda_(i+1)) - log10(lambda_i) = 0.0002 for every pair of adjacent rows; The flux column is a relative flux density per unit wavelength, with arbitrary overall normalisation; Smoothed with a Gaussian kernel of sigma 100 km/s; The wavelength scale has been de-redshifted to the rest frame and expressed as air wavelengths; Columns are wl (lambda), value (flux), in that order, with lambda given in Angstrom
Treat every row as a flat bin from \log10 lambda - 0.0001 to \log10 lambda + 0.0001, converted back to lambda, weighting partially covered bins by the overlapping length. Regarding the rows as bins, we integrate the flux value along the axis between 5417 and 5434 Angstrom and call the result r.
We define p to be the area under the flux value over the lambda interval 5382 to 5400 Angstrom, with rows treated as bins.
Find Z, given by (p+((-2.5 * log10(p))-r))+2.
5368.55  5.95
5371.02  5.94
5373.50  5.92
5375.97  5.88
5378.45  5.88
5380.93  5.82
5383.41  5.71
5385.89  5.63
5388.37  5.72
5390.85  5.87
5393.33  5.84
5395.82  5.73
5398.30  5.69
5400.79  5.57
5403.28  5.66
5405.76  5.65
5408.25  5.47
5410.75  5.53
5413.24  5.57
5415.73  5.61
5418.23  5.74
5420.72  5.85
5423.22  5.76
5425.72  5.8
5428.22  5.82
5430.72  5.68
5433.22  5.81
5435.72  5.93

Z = 2.0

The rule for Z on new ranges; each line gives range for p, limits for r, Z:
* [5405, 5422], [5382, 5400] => -10.5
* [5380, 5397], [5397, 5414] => -0.2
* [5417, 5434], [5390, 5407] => -1.9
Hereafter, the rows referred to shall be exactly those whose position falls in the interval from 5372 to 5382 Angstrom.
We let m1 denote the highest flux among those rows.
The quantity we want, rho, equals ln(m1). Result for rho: 1.778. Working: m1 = 5.92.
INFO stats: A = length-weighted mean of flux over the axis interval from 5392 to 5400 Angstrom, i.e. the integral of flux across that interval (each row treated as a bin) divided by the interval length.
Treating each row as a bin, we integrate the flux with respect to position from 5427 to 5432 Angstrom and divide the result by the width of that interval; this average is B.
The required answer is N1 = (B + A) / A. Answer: 2.00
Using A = 5.74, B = 5.75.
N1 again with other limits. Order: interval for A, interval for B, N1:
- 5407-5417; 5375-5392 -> 2.04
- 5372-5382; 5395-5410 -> 1.96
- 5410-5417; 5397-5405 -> 2.01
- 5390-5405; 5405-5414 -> 1.97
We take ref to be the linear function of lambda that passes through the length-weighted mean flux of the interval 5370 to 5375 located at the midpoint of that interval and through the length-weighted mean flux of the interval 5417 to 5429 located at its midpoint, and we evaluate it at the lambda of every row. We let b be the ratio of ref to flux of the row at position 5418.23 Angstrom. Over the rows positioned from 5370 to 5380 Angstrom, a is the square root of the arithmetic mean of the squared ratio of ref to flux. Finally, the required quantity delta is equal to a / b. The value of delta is 0.99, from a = 1.00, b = 1.01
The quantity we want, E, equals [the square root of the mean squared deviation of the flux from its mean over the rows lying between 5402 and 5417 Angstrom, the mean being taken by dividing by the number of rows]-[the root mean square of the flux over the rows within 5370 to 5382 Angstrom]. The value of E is -5.82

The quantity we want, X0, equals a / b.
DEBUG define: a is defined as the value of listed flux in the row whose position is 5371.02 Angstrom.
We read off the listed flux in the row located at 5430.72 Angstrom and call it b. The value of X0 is 1.046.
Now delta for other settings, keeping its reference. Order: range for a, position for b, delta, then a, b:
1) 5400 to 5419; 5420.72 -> 1.05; 1.04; 0.99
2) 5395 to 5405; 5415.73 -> 1.00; 1.03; 1.04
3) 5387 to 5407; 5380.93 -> 1.01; 1.03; 1.01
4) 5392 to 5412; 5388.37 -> 1.01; 1.04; 1.03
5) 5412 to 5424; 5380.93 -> 1.00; 1.02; 1.01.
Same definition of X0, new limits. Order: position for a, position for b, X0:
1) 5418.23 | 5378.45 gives 0.976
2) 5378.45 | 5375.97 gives 1.000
